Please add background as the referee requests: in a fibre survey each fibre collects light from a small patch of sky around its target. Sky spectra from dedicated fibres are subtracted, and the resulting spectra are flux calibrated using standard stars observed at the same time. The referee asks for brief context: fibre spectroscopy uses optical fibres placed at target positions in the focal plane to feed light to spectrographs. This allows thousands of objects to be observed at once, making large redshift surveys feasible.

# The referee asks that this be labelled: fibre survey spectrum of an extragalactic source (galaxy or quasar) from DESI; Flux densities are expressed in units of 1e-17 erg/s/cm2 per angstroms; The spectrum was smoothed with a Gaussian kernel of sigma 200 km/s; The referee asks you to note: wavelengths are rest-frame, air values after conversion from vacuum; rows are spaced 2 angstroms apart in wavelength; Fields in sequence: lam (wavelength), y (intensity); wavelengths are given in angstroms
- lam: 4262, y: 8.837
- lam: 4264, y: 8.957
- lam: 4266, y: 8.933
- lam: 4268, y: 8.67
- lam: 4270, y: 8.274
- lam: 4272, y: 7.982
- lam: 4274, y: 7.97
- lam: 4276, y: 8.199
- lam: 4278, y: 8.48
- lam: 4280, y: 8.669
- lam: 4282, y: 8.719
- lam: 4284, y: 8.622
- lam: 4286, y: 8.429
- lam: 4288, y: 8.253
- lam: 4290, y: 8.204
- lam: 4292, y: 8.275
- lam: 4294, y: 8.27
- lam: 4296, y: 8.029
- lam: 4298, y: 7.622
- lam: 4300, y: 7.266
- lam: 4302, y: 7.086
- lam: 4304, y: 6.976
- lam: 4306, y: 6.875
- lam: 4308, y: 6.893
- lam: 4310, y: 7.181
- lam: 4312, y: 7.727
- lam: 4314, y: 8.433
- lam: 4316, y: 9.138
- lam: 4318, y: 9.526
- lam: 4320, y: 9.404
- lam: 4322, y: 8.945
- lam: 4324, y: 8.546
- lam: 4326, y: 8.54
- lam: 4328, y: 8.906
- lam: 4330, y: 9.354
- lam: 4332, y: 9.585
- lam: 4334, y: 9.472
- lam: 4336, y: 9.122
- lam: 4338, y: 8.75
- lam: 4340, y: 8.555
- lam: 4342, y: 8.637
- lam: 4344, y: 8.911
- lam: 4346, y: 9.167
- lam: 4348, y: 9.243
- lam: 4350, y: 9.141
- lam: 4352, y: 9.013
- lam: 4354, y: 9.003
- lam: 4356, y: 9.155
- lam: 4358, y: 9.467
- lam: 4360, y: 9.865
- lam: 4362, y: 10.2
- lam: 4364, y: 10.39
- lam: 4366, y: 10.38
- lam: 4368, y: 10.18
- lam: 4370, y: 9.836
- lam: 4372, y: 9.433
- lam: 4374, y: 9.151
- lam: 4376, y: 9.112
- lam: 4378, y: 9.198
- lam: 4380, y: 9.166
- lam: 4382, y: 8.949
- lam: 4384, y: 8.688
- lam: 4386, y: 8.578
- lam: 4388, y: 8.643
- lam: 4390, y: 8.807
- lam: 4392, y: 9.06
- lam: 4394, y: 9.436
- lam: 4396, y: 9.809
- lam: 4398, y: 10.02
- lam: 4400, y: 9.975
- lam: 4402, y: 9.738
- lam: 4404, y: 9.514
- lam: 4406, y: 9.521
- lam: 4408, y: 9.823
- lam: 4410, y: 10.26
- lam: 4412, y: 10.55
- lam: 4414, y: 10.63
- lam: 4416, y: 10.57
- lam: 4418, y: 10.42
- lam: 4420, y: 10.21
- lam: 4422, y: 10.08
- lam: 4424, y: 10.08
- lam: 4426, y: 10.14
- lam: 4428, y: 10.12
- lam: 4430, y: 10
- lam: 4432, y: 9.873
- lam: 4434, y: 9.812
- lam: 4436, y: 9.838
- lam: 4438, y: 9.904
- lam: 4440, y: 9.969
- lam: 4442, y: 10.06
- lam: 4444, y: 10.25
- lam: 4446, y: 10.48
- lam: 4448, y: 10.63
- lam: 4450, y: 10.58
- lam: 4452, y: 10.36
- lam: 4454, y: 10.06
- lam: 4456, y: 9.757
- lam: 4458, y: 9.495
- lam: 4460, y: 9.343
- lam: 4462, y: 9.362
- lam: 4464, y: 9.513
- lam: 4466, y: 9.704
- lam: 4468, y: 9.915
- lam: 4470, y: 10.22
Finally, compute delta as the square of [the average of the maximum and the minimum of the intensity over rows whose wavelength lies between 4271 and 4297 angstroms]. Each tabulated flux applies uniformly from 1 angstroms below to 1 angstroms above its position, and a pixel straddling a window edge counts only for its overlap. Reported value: 70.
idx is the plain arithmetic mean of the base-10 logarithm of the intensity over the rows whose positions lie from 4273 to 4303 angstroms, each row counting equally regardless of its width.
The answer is 0.91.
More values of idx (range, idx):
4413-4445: 1.01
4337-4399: 0.97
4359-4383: 0.98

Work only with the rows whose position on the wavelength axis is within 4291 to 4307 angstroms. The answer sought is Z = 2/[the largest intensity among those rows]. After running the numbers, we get 0.242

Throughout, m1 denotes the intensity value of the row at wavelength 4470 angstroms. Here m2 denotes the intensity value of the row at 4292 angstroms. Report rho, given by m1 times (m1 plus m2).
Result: 189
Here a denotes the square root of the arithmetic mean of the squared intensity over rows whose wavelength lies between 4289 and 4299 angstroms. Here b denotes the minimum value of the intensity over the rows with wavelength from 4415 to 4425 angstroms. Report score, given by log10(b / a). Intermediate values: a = 8.1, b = 10.08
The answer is 0.10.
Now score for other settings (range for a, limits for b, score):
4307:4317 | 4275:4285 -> 0.02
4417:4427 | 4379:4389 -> -0.07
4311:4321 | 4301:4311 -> -0.11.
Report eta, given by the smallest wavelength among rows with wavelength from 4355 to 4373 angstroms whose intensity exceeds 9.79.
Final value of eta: 4360 angstroms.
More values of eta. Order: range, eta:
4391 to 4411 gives 4396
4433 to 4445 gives 4434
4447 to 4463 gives 4448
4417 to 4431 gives 4418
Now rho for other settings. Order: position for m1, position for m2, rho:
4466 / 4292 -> 174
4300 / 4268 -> 116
